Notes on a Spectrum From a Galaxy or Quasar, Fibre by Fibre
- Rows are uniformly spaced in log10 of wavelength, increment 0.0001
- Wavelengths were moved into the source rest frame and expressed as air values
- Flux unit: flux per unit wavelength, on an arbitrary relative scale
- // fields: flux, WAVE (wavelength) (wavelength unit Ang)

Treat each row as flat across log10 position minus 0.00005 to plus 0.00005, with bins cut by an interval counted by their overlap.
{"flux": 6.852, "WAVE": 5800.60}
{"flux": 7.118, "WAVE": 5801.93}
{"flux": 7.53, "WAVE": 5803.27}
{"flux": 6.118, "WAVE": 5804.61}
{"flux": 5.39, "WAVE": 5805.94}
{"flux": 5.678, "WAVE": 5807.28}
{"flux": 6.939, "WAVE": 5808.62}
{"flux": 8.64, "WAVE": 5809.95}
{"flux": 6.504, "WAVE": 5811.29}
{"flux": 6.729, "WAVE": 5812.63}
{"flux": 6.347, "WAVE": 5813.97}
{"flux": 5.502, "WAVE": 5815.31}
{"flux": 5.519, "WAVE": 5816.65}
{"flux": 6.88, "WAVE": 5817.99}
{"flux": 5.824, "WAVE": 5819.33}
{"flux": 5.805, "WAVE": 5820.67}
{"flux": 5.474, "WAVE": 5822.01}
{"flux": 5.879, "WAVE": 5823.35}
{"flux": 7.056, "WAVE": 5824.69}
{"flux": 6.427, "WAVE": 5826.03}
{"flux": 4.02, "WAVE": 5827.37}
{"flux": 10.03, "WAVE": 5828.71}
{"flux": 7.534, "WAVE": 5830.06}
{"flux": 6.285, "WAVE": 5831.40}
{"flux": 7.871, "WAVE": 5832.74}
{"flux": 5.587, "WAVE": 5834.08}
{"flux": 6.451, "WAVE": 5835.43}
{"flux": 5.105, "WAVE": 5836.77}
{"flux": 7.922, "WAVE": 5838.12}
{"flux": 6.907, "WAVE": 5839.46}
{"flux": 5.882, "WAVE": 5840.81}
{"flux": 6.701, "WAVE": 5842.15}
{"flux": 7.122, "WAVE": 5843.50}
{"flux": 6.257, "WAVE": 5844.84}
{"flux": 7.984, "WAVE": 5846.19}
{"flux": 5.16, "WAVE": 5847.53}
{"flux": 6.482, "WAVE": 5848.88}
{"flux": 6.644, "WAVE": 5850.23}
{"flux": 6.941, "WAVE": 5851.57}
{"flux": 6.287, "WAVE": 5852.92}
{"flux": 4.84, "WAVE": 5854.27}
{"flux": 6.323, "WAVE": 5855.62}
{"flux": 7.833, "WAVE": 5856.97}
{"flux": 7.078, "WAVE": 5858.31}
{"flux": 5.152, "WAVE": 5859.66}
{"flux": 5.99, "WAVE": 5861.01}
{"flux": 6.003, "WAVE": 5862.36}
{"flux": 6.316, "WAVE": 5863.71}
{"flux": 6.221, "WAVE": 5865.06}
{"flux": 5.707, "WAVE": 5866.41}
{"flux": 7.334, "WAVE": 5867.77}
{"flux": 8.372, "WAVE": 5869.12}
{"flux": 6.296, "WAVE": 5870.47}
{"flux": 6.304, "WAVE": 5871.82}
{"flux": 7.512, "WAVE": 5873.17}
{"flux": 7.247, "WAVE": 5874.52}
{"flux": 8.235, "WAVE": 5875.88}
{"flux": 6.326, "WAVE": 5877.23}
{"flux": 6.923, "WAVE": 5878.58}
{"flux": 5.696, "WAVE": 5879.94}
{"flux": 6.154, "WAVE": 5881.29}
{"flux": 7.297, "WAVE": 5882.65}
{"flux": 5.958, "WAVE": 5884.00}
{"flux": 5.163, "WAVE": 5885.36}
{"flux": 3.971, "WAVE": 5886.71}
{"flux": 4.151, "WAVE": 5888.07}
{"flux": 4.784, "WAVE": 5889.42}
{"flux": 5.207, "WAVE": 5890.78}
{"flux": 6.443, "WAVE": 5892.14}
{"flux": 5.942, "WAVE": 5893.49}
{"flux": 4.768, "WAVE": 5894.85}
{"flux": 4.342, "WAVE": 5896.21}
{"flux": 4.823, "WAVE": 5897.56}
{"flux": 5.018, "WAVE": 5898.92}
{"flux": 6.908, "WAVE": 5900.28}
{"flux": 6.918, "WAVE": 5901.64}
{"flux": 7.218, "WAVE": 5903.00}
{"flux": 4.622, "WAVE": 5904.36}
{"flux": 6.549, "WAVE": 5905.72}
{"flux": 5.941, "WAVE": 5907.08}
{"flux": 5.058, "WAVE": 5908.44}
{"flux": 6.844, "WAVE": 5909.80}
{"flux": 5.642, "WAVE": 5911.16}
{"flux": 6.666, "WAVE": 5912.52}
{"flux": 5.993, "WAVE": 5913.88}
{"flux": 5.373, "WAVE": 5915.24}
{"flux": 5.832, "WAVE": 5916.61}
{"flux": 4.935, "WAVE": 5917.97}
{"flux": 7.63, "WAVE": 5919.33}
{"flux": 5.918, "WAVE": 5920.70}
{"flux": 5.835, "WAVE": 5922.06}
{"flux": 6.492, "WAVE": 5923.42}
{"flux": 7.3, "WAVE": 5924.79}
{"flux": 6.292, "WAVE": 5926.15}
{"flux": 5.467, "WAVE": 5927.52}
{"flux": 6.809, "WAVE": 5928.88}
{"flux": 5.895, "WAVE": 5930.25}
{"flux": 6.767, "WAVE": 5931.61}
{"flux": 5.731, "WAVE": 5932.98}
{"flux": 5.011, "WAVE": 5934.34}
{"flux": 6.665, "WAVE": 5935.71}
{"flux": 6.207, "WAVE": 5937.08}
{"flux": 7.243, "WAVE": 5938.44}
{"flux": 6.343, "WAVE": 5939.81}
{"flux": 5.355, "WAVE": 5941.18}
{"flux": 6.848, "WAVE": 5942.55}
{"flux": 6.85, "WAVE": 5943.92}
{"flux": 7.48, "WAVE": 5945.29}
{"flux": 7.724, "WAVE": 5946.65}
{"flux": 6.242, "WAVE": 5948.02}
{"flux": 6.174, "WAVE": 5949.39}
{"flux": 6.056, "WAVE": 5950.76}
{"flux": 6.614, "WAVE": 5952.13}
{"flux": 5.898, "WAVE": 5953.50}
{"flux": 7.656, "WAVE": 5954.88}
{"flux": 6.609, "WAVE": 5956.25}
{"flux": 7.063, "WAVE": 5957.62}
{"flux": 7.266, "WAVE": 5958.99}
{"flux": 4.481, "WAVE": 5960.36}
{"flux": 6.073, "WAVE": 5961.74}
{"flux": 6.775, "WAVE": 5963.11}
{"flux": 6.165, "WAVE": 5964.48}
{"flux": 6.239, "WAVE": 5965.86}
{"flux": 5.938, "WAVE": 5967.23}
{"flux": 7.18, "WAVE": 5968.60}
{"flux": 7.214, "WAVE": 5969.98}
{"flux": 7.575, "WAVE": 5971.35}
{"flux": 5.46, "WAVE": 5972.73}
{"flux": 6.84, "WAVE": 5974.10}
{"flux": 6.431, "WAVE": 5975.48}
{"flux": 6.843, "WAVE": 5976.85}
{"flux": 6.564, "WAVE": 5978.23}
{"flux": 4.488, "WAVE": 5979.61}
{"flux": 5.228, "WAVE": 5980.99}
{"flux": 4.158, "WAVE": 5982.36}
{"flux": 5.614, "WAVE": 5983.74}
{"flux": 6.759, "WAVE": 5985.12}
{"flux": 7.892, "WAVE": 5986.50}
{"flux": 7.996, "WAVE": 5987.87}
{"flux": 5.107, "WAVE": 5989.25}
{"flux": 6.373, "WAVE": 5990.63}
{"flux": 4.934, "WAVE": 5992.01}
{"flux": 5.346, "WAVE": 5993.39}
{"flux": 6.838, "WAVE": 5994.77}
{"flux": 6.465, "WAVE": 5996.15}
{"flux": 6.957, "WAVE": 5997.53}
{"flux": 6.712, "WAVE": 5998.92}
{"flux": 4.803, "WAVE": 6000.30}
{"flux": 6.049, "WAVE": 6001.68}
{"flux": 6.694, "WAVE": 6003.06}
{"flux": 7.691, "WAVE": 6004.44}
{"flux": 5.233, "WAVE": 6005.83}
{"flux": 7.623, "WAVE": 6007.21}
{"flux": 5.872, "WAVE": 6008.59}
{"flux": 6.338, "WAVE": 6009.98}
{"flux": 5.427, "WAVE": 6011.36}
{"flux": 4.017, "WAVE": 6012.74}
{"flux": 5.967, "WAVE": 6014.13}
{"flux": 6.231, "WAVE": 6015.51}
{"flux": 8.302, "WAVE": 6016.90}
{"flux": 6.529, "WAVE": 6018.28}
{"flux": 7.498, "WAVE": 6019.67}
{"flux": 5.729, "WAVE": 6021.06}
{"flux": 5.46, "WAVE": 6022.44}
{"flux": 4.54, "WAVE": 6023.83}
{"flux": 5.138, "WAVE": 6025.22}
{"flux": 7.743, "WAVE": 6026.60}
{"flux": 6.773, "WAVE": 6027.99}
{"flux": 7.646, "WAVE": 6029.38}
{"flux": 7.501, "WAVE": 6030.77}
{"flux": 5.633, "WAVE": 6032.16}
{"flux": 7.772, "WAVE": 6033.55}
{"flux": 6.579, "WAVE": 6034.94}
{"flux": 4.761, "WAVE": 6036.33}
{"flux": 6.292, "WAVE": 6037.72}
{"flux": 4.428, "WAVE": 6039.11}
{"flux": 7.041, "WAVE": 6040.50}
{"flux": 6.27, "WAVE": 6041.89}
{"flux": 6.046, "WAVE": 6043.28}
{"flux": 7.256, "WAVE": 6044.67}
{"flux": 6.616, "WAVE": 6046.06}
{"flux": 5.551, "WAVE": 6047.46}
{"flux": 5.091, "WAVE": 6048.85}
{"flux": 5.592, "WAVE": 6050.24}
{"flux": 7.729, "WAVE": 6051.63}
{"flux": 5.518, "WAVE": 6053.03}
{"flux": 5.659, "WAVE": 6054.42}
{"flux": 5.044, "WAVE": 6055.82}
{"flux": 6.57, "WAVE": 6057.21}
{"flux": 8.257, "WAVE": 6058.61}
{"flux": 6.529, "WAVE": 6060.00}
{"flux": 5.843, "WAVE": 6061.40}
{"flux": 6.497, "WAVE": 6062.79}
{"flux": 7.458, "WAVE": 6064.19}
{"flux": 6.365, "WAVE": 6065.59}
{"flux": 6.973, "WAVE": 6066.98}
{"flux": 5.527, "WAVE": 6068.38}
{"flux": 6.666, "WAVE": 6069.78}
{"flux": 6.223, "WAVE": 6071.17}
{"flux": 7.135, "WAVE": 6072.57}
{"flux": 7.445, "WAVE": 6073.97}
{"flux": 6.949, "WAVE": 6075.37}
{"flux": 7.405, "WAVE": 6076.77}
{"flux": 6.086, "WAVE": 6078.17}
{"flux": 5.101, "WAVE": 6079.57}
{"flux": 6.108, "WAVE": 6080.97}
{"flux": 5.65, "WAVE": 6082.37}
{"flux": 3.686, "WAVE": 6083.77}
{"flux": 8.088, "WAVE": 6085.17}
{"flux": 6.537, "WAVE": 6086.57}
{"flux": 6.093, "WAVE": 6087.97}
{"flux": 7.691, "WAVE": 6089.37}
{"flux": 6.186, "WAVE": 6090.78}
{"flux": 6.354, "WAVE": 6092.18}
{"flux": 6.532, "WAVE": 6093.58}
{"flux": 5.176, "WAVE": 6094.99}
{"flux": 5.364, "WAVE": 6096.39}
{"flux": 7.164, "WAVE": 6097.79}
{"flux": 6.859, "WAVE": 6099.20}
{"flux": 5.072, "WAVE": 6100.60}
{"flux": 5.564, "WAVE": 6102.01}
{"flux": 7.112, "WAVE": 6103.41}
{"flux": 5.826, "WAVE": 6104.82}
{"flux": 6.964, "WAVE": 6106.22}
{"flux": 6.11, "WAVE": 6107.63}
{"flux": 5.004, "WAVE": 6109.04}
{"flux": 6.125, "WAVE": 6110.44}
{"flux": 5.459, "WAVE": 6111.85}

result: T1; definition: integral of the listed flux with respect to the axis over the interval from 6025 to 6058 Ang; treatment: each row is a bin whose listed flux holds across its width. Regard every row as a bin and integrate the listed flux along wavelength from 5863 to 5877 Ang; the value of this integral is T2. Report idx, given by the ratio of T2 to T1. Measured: 0.5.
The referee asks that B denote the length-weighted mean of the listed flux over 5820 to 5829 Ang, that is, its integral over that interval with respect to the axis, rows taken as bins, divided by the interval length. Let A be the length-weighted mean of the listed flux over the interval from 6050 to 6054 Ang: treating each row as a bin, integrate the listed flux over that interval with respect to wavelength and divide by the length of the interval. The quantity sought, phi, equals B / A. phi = 0.99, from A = 6.3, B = 6.2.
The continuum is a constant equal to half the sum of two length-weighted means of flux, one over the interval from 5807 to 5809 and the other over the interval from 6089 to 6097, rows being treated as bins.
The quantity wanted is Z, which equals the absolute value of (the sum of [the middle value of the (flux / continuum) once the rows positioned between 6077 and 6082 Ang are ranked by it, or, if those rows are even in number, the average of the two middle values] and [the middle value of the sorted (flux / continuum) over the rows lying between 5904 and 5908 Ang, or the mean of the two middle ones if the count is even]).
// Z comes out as 1.93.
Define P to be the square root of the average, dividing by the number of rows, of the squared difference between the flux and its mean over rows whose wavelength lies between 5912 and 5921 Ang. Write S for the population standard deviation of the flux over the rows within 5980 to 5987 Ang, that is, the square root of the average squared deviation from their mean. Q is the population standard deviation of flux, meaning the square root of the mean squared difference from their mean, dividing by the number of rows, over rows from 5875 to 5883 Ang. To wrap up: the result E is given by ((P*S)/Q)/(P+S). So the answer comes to 0.60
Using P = 0.8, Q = 0.83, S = 1.29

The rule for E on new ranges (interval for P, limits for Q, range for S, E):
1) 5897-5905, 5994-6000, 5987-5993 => 3.19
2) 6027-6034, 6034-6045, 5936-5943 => 0.38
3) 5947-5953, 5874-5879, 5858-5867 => 0.22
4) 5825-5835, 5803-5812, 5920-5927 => 0.39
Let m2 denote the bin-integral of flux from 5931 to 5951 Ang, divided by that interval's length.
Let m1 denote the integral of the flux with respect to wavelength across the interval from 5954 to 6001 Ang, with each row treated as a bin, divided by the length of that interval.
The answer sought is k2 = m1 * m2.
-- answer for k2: 40.6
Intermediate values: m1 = 6.29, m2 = 6.5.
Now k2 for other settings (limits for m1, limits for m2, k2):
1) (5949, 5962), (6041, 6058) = 39.0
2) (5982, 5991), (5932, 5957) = 41.2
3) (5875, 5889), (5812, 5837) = 38.0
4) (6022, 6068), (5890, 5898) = 33.2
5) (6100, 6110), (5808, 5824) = 37.8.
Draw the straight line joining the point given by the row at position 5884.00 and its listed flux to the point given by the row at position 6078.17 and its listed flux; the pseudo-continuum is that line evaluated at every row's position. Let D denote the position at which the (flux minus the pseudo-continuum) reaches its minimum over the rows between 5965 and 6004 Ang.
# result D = 5982.36 Ang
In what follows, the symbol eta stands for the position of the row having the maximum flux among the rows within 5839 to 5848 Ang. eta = 5846.19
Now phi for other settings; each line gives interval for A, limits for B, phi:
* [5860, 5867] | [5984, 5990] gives 1.14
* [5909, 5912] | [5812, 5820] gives 0.98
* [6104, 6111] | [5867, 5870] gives 1.27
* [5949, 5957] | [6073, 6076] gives 1.10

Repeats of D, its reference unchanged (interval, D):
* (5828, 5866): 5854.27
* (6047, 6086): 6083.77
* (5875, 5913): 5886.71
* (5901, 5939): 5904.36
